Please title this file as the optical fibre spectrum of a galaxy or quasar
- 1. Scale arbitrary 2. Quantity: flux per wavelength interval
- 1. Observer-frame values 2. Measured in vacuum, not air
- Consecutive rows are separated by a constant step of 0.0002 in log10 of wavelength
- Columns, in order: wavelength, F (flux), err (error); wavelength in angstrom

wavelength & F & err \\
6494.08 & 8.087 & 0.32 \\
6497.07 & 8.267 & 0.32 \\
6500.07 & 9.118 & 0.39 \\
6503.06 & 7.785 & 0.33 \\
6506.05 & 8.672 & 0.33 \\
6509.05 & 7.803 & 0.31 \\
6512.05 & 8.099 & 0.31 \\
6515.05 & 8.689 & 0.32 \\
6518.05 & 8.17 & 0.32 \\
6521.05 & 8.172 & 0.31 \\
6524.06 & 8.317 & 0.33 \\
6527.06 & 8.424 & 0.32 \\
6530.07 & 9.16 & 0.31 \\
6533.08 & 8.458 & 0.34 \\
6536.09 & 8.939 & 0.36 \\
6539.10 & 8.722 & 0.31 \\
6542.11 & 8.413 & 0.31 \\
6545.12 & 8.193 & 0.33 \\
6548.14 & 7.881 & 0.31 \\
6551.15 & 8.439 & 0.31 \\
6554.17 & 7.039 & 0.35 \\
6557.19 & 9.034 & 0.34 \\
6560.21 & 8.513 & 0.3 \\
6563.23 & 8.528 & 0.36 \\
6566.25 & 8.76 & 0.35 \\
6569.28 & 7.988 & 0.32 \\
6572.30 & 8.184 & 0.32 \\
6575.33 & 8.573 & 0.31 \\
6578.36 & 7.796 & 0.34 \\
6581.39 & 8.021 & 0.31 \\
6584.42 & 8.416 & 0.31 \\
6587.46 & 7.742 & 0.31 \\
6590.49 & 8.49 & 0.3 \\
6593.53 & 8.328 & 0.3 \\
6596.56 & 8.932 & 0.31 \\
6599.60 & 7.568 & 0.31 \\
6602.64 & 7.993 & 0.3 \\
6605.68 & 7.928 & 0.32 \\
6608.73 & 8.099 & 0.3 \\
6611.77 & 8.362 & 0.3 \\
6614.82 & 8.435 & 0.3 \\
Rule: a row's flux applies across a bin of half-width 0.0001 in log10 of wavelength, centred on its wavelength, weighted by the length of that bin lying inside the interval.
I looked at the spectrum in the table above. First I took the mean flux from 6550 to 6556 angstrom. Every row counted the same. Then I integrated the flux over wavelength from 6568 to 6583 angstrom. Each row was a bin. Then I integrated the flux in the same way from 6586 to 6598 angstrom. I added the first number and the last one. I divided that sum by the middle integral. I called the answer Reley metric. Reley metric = 0.89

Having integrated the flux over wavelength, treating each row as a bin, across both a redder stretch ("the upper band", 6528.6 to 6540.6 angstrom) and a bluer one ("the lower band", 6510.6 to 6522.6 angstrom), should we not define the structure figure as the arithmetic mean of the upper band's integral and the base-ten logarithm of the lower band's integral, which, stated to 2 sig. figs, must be 54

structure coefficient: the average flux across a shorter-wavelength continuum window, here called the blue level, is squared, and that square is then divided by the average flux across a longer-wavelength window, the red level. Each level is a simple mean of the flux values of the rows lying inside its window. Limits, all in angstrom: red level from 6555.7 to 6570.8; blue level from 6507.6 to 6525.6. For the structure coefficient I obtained 7.87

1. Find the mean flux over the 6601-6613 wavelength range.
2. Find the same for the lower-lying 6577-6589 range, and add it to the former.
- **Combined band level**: 16.1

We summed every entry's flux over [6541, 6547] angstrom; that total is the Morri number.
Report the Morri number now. 16.6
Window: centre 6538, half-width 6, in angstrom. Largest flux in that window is 8.939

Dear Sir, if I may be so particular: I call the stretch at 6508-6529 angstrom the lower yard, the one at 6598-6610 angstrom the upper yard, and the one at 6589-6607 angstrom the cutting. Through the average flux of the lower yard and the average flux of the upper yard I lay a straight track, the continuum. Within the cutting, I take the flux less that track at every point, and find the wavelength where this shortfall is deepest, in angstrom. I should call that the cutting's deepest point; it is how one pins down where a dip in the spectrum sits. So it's 6599.60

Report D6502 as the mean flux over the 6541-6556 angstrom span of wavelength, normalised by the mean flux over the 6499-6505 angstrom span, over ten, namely 0.095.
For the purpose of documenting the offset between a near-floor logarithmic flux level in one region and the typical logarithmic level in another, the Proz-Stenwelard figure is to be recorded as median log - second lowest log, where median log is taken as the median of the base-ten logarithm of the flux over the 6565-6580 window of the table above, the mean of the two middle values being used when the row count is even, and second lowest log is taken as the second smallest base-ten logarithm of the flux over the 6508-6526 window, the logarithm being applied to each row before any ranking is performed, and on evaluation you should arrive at 0.005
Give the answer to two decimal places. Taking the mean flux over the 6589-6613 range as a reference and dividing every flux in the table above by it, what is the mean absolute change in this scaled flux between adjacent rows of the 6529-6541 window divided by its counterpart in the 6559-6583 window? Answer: 1.25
